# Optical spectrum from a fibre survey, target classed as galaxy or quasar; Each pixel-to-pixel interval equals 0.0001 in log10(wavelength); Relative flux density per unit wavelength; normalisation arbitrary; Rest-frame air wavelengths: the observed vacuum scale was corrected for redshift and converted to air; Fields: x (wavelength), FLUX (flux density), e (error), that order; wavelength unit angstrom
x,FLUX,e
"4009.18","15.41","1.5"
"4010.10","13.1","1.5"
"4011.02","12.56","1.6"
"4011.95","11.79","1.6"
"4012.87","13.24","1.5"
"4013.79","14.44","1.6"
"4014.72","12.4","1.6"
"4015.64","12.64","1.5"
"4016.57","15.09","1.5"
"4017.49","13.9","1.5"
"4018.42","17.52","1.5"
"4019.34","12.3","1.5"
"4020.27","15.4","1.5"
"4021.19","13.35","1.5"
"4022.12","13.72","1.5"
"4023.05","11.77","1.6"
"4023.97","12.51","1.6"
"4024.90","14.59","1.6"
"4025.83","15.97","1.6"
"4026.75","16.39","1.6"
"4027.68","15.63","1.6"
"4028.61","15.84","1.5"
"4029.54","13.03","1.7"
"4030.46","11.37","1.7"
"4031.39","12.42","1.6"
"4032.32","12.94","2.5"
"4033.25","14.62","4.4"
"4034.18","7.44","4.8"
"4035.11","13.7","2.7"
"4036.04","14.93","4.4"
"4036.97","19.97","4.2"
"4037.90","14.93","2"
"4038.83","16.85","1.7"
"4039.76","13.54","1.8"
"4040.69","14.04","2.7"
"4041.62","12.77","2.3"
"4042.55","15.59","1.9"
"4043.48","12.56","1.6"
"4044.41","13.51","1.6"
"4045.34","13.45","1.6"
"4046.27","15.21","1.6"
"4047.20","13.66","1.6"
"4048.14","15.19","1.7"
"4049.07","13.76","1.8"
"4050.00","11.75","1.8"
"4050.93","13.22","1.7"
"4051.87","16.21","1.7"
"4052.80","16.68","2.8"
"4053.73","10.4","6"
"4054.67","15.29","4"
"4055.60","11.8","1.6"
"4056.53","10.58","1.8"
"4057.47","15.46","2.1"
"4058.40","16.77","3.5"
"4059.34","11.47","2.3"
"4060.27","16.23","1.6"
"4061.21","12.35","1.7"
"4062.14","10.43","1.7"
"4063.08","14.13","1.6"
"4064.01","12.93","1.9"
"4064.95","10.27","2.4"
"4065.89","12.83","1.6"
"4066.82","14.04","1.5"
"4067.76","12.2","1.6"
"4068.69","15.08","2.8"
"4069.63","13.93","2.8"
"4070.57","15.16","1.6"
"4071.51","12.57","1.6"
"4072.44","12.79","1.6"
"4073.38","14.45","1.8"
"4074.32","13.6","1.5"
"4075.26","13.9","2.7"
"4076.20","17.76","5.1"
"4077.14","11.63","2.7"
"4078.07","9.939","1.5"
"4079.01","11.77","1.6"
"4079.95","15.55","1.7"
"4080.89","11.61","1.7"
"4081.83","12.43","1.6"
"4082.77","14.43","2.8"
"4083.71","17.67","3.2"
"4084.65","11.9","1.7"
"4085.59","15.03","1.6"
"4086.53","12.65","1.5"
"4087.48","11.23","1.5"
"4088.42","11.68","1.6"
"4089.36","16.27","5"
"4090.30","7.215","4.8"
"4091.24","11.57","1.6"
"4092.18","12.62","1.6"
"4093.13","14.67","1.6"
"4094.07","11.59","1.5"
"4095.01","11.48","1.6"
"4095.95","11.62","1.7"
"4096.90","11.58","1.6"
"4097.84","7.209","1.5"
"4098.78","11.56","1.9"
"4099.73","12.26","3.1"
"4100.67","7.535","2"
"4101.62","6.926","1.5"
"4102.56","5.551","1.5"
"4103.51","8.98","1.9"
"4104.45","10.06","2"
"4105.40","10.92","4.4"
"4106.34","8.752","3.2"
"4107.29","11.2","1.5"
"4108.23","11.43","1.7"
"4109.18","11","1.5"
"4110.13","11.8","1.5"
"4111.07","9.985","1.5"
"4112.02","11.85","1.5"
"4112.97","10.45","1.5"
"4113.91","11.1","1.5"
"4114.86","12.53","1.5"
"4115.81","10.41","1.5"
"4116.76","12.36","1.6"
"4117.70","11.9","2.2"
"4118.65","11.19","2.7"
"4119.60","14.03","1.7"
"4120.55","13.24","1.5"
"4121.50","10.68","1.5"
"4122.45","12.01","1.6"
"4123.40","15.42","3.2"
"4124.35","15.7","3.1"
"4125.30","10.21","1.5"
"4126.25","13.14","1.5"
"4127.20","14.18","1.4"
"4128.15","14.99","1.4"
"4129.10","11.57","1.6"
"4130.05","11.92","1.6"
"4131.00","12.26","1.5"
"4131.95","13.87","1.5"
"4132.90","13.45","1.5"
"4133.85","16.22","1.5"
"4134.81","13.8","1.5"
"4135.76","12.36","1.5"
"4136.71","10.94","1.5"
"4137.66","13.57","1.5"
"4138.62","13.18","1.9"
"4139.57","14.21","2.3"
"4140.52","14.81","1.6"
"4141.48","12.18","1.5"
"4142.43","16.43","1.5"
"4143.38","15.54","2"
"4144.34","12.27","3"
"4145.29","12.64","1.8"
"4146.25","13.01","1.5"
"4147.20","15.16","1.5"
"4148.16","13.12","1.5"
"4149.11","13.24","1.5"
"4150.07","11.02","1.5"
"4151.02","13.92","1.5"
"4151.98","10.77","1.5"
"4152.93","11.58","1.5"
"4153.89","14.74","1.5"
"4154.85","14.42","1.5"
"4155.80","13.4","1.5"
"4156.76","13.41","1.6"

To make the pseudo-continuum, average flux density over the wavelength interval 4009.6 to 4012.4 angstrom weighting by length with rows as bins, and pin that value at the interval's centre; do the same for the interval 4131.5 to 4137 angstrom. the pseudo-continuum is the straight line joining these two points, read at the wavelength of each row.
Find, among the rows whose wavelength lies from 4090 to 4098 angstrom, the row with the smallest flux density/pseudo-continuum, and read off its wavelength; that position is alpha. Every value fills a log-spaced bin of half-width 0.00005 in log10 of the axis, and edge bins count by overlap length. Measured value 4097.84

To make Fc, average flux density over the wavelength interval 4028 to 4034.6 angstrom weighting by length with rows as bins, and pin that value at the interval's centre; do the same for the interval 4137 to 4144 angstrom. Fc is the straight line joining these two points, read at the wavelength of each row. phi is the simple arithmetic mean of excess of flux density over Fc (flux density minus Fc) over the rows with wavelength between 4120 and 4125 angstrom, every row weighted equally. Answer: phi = -0.5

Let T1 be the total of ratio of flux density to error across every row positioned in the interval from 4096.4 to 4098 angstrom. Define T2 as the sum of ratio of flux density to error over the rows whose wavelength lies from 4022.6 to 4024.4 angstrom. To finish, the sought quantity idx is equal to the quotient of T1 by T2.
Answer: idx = 0.79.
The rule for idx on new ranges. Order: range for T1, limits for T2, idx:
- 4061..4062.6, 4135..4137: 0.86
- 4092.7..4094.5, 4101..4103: 2.03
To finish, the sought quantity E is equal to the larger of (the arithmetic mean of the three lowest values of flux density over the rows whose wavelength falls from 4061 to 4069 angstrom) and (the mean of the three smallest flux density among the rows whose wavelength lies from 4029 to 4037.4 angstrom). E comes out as 11.0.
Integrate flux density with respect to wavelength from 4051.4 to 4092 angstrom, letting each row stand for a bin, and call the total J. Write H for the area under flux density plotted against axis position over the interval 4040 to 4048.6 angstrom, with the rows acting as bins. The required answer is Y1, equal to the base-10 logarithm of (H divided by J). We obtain -0.65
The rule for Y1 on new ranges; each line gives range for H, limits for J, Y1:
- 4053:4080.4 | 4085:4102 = 0.28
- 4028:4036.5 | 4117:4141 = -0.46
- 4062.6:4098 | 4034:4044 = 0.50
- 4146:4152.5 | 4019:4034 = -0.39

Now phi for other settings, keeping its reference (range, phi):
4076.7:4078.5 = -2.5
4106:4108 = -3.7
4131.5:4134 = 0.5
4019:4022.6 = 1.2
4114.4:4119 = -2.1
